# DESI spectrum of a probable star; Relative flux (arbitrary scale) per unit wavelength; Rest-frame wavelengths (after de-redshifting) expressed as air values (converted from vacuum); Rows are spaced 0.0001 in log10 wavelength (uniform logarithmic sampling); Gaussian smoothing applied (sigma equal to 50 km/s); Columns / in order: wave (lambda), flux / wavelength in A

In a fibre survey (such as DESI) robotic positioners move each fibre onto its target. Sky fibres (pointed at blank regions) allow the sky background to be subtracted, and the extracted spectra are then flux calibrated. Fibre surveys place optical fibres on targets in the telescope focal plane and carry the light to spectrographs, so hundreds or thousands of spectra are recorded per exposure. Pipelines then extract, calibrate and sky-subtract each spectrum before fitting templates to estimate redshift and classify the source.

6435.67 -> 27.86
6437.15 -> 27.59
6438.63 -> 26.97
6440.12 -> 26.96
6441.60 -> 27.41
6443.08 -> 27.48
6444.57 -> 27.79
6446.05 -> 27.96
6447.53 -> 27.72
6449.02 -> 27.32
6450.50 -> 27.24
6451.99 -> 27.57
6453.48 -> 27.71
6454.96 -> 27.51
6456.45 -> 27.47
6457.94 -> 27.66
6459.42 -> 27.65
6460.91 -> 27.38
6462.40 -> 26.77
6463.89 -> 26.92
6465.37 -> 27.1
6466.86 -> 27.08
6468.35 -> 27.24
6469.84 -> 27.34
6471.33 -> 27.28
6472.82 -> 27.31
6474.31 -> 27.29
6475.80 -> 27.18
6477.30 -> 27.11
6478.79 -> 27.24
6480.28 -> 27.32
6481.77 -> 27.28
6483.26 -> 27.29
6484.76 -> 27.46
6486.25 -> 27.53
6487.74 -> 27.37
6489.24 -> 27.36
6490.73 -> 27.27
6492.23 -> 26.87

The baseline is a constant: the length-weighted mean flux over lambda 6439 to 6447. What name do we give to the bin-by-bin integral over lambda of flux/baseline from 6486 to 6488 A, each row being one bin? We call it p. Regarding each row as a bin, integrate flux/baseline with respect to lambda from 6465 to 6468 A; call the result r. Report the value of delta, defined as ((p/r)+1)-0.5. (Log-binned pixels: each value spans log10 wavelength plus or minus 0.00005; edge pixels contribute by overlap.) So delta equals 1.18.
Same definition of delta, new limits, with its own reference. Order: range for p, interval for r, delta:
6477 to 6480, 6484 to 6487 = 1.49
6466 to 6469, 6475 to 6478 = 1.50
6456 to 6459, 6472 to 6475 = 1.51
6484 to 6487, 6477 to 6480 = 1.51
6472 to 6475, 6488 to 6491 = 1.50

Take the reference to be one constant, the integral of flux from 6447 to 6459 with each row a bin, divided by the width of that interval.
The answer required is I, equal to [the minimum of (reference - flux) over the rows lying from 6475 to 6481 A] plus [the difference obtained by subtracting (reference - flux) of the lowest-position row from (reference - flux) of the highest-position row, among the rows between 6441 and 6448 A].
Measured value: -0.11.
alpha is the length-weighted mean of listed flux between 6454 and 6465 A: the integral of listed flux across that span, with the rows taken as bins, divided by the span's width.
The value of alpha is 27.4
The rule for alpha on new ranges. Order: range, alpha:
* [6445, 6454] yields 27.6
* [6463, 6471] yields 27.2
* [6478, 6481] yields 27.3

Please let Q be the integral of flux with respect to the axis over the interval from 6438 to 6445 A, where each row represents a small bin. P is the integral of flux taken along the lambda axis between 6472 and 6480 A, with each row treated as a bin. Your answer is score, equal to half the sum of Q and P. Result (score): 204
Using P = 218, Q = 191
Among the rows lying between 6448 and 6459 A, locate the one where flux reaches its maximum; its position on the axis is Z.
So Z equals 6453.48 A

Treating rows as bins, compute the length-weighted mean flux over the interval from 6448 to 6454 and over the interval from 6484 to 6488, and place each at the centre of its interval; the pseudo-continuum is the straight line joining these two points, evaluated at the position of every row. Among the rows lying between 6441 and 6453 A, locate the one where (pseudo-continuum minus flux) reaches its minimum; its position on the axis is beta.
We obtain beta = 6446.05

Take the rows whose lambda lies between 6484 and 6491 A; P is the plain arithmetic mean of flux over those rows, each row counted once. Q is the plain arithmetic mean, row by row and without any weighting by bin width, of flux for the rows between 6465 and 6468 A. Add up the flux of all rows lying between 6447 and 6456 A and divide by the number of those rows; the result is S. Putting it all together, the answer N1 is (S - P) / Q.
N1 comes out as 0.004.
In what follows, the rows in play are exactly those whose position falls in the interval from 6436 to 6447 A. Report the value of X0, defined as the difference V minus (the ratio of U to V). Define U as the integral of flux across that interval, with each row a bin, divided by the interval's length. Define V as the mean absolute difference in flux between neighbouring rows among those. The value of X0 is -101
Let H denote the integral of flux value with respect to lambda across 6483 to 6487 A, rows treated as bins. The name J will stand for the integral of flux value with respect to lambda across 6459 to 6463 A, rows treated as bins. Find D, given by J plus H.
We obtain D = 219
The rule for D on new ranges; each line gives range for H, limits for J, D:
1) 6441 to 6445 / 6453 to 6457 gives 220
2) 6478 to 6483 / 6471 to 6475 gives 246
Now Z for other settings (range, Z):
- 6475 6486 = 6484.76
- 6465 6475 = 6469.84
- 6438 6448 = 6446.05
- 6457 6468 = 6457.94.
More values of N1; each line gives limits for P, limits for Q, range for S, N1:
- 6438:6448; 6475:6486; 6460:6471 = -0.013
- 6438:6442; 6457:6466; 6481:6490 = 0.010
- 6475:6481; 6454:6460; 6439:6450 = 0.011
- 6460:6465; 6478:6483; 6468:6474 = 0.010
